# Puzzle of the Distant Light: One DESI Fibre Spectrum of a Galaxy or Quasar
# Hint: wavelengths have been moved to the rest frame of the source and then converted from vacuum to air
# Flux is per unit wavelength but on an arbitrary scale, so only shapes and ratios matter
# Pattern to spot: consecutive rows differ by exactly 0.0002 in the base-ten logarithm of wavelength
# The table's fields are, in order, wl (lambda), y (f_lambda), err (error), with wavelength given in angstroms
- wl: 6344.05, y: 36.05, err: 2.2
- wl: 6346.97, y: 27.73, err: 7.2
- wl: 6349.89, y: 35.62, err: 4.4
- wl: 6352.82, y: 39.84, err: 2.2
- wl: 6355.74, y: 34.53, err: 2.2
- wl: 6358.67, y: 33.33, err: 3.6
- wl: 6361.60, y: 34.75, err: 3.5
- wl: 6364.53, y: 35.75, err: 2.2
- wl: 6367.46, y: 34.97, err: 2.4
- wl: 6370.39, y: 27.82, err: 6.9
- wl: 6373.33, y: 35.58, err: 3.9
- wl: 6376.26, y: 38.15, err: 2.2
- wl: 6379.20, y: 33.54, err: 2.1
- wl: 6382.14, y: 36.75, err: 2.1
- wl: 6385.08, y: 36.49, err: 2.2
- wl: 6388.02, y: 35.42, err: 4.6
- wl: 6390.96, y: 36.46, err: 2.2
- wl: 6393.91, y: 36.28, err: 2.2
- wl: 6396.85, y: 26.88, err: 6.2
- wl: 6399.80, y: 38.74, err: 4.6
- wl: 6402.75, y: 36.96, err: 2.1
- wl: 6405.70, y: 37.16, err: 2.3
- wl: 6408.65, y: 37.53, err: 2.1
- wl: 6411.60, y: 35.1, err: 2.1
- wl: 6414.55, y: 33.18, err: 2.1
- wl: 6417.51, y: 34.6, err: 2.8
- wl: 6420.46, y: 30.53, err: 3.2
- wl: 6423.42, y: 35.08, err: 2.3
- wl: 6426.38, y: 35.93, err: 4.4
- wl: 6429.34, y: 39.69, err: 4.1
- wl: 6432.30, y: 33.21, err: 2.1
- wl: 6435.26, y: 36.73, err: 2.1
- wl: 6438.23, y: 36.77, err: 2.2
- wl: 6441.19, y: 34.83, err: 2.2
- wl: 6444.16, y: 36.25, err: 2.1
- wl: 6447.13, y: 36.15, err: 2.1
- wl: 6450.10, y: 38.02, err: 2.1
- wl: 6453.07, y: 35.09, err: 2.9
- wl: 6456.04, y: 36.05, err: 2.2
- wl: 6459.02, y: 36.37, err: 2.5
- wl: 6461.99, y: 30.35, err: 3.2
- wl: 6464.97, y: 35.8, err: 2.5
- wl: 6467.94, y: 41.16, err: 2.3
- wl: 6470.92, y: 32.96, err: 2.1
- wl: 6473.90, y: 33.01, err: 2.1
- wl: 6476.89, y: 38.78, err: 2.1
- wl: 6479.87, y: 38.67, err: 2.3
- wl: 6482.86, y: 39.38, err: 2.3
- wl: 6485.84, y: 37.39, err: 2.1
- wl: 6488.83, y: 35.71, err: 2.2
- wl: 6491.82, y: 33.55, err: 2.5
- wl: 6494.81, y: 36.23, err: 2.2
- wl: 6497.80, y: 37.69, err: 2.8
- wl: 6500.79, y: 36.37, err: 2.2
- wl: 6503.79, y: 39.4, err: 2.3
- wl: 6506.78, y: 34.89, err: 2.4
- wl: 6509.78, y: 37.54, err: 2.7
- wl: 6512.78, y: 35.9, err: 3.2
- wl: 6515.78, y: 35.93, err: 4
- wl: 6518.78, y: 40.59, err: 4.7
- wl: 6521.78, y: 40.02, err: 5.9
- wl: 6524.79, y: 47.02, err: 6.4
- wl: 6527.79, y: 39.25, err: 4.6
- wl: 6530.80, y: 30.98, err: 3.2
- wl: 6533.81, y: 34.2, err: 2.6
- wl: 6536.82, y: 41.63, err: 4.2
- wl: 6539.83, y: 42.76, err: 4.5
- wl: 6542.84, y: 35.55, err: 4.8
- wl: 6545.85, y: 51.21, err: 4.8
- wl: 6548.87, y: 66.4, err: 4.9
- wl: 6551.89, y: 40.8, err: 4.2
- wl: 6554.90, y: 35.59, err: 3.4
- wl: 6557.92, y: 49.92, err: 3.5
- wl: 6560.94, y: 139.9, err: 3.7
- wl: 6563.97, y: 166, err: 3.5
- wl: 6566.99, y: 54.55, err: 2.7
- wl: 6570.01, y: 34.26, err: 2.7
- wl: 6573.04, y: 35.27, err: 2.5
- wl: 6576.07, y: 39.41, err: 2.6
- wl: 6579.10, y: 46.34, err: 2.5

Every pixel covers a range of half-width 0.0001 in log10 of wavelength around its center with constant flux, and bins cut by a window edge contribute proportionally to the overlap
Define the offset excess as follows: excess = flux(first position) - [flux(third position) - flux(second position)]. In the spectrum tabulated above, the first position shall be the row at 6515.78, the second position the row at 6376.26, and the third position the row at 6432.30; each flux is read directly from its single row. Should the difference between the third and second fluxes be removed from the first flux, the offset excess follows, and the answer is 41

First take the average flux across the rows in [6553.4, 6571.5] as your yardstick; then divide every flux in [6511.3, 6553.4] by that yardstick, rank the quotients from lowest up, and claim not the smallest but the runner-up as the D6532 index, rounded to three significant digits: 0.427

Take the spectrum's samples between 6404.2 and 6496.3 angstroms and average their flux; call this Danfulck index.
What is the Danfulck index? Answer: 35.8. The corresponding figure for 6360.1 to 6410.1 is 35.2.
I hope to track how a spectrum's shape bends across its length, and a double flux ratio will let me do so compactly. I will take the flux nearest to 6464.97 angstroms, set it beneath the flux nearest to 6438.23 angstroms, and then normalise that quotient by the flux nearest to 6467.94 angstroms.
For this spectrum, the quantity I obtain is 0.025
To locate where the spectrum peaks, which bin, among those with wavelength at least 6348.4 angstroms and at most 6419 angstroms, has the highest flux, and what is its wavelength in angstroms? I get 6352.82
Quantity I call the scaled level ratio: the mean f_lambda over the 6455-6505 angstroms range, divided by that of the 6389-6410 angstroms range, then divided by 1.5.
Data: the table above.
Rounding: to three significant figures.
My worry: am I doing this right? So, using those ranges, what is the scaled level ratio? 0.680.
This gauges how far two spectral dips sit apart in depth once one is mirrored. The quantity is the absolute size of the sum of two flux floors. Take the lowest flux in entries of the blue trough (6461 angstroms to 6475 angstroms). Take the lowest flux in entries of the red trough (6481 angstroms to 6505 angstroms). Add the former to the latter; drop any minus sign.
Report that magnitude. 64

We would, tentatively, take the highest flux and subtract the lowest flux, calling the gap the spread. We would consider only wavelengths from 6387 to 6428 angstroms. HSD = 11.9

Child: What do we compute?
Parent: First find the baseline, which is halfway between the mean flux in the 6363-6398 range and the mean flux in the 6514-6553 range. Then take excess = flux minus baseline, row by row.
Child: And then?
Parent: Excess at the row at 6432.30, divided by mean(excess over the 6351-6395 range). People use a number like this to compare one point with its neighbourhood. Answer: 1.7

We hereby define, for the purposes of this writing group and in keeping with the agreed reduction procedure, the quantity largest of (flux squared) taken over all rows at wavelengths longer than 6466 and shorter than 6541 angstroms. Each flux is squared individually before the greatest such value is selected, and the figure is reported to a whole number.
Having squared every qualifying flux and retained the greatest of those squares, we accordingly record 2211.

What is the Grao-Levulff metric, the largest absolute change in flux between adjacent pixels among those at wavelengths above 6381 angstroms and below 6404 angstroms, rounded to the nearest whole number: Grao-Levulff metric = 12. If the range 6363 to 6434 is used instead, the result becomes 12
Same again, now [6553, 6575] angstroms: 111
